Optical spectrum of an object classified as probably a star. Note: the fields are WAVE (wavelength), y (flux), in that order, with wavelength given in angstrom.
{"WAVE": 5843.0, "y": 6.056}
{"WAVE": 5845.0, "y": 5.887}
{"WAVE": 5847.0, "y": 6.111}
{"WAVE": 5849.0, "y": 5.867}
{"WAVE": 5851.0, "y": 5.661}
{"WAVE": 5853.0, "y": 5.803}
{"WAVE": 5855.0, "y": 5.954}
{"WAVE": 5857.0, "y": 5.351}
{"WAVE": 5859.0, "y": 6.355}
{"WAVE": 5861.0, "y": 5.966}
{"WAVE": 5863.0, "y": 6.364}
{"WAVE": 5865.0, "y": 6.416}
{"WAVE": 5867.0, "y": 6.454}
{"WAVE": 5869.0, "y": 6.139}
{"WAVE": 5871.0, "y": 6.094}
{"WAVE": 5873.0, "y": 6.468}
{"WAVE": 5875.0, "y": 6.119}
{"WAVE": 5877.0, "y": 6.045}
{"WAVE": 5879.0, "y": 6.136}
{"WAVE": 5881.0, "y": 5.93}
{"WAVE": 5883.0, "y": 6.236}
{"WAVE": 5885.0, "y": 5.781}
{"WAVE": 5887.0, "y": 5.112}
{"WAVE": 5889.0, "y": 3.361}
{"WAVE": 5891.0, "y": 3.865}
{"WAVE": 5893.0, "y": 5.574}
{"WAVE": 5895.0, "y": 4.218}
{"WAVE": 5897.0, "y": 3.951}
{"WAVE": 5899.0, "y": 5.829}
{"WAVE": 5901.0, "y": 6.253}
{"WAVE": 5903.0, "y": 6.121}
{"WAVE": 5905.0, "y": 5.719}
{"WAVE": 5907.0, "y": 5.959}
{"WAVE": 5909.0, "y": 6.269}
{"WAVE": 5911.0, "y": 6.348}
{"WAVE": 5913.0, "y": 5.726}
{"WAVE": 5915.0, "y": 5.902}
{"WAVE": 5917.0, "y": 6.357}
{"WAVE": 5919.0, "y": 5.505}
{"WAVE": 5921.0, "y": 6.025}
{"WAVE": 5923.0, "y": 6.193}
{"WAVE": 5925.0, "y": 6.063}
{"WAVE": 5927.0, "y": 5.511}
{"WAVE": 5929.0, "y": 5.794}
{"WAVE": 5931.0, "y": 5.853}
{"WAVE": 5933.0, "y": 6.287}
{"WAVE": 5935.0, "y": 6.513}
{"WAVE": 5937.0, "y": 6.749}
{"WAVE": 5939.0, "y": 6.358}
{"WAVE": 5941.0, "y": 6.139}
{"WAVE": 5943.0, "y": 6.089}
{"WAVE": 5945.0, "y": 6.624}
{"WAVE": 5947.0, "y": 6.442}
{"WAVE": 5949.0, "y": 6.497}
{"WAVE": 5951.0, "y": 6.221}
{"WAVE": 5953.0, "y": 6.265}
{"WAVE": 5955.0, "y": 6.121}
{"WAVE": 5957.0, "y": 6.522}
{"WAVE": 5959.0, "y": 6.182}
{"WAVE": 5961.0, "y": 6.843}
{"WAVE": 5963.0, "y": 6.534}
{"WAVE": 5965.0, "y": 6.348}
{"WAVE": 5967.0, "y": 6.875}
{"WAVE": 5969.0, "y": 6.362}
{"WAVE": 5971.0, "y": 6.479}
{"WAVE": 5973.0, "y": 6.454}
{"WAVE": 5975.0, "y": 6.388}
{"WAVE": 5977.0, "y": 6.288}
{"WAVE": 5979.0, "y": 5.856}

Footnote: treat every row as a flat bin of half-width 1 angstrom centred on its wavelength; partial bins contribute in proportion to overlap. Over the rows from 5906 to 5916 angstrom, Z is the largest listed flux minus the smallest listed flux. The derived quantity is 0.62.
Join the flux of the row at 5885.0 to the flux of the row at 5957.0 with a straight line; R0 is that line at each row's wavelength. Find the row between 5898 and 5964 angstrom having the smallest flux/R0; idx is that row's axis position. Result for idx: 5927.0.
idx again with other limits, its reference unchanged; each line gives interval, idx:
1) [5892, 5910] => 5897.0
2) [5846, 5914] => 5889.0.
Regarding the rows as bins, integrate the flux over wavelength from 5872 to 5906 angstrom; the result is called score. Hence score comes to 185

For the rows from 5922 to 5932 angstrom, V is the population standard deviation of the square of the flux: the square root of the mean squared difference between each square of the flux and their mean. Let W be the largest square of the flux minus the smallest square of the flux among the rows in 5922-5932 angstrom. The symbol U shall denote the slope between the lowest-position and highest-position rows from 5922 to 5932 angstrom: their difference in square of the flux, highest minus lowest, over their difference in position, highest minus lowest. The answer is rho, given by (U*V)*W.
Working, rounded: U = -0.51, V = 2.7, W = 8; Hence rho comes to -11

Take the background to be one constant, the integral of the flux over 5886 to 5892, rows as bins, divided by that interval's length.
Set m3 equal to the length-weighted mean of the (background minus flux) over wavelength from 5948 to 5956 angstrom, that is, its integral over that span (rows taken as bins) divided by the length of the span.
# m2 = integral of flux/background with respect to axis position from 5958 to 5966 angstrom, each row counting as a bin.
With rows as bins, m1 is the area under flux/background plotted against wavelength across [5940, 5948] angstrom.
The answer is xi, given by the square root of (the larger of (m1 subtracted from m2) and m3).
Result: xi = 0.55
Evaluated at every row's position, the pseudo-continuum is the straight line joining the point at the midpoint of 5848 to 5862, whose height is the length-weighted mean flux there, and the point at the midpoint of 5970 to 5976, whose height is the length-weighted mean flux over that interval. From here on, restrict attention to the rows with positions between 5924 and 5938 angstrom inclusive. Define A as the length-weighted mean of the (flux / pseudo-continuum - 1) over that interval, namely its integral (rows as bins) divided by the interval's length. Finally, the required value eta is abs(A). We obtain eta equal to 0.02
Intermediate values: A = -0.02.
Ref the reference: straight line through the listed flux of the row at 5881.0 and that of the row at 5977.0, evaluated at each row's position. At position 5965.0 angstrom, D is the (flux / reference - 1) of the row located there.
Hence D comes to 0.02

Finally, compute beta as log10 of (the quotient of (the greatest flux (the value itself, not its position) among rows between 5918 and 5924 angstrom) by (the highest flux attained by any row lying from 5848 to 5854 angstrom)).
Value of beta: 0.023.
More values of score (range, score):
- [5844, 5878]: 206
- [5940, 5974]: 218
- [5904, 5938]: 206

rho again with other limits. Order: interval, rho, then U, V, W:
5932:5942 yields -5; -0.23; 2.7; 8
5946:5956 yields -4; -0.50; 1.8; 5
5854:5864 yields 33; 0.63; 4.3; 12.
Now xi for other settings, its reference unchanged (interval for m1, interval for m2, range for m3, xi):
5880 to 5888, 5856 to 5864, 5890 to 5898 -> 0.69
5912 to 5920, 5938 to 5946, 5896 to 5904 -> 0.91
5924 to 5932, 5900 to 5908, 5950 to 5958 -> 0.64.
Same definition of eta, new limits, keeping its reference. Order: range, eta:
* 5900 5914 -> 0.01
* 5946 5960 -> 0.00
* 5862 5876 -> 0.06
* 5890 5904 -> 0.16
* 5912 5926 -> 0.03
